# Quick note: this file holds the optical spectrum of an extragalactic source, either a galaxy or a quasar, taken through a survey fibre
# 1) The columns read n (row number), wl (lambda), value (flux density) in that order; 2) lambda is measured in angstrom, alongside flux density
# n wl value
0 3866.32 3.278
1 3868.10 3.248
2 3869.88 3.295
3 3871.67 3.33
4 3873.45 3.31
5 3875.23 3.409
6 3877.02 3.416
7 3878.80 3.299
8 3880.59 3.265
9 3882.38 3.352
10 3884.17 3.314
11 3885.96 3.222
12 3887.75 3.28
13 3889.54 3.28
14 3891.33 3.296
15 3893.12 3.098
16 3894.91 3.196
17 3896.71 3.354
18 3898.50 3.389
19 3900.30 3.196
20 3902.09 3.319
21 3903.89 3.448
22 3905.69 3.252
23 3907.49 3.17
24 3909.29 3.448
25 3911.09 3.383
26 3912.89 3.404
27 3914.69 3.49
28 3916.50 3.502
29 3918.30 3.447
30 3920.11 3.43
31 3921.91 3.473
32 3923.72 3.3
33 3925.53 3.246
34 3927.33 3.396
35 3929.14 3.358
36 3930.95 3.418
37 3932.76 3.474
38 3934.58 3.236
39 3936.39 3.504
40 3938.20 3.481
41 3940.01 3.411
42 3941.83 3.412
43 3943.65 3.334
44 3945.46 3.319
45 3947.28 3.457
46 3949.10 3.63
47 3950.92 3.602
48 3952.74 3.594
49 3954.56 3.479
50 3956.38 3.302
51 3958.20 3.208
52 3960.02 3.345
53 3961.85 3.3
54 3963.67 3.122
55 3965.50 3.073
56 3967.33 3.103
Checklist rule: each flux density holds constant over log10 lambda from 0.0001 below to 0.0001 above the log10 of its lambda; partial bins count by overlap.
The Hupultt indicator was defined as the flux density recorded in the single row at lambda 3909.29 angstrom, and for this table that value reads 3.448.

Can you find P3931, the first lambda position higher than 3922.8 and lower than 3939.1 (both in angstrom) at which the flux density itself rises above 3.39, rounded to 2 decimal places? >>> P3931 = 3927.33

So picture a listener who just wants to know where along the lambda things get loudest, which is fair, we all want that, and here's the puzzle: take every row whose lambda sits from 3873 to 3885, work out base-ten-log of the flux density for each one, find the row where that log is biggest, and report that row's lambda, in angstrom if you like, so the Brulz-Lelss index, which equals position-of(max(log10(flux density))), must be 3877.02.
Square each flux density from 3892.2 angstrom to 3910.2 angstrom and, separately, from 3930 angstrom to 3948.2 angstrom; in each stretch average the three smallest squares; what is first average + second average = 20.8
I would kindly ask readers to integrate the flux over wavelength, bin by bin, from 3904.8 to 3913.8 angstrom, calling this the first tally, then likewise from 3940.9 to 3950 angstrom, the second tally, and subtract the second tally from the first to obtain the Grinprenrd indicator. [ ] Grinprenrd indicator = -1.2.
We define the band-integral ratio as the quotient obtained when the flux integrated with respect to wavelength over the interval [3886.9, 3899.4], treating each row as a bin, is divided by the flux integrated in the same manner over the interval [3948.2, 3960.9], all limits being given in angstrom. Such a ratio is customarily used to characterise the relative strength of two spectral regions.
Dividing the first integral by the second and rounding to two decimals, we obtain 0.93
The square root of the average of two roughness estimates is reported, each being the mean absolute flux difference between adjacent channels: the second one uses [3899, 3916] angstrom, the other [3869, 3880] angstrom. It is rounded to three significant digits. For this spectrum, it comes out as 0.298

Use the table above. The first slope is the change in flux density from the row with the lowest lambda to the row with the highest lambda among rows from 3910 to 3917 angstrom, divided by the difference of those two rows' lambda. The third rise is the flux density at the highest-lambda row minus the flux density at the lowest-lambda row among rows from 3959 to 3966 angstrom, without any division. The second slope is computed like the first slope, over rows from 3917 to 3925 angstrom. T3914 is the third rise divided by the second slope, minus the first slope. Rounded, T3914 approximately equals 10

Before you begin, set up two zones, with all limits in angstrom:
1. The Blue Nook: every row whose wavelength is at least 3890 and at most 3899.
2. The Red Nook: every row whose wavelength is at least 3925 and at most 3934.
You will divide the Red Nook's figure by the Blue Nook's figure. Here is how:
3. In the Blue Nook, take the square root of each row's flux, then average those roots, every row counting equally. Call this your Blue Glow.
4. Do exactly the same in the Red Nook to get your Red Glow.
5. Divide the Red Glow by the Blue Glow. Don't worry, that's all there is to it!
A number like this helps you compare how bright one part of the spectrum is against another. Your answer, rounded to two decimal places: 1.02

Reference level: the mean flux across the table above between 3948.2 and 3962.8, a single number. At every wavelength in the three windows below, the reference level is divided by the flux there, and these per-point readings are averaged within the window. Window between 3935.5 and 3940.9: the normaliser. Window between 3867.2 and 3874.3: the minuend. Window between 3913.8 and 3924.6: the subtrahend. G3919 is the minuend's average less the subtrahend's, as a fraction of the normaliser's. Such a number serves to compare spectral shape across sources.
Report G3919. 0.044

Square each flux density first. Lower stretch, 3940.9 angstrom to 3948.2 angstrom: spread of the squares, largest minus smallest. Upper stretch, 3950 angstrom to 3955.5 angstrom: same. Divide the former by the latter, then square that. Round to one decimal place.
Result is 1.2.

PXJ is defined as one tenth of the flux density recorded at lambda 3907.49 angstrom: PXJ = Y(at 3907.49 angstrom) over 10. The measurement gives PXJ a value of 0.317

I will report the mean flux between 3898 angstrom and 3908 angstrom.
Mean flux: 3.30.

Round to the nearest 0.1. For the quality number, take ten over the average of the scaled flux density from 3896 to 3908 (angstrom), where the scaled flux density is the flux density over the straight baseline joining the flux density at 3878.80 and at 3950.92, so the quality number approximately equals 10.3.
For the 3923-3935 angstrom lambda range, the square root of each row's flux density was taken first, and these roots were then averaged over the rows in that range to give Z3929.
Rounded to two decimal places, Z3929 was 1.83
